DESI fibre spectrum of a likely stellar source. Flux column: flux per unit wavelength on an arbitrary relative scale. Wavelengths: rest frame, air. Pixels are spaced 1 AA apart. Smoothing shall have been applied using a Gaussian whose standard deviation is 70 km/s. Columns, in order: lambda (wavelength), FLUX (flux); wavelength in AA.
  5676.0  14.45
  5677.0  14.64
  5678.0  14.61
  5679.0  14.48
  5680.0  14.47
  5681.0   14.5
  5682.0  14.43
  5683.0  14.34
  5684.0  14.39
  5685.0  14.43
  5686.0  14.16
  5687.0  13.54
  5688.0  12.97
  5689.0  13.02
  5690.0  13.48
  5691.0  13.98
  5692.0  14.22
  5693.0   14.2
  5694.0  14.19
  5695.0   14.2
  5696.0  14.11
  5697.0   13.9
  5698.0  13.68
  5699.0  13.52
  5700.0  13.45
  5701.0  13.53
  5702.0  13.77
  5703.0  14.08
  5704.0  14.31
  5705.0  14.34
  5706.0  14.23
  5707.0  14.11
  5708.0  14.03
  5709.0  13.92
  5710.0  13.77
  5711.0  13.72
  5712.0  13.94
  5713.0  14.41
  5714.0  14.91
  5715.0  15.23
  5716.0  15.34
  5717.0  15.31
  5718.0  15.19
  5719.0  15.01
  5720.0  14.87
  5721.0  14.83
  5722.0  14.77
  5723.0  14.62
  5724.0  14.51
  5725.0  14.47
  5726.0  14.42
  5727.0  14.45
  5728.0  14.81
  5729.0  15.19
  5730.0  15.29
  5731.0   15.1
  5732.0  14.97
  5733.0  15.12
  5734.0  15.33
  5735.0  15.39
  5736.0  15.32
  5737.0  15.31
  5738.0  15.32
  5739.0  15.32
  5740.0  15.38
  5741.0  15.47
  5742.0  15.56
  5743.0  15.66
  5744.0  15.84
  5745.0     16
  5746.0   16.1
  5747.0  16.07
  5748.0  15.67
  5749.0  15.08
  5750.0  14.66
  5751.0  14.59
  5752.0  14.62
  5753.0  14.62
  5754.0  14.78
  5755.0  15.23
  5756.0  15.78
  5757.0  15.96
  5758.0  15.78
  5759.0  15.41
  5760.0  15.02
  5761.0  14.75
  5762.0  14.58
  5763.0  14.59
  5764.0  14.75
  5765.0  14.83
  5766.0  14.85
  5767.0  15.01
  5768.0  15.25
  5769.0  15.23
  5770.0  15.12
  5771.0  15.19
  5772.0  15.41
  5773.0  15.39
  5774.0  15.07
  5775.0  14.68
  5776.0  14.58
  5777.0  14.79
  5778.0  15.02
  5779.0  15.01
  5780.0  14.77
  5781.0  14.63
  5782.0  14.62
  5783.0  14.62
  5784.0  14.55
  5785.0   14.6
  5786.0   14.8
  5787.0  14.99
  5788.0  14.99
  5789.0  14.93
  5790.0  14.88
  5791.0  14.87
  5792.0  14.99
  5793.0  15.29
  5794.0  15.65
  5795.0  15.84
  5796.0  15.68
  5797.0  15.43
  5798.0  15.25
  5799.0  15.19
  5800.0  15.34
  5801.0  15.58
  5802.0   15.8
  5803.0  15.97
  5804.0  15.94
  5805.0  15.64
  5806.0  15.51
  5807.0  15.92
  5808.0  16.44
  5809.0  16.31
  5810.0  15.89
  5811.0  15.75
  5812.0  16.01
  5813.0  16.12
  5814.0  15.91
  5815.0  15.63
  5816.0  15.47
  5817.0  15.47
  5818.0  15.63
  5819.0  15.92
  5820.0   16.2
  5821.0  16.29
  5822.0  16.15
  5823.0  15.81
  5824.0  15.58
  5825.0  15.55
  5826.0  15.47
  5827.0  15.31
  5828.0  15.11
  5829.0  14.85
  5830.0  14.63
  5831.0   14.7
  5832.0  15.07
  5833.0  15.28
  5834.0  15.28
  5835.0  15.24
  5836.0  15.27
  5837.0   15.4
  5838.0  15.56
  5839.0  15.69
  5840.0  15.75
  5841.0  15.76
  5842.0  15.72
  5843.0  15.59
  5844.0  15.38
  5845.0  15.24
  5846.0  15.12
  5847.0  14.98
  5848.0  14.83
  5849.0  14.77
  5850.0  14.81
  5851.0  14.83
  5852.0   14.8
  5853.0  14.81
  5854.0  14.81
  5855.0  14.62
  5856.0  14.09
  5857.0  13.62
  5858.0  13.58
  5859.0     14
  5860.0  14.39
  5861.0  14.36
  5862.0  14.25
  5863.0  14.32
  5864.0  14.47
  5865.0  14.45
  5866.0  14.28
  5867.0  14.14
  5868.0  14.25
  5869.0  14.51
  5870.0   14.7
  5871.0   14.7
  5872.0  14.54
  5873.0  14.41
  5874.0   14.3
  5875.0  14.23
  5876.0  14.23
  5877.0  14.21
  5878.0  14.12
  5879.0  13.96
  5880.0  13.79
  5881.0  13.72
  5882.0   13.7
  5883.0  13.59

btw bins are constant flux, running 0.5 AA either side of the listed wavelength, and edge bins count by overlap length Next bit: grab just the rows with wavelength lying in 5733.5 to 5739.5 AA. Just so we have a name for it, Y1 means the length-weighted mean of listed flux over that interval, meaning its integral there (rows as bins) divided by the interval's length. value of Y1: 15.3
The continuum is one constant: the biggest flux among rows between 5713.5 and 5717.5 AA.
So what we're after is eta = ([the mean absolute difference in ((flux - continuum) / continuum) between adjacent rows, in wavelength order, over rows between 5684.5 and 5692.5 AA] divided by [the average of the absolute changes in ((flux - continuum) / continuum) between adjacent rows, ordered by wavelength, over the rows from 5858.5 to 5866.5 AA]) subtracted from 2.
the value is -0.9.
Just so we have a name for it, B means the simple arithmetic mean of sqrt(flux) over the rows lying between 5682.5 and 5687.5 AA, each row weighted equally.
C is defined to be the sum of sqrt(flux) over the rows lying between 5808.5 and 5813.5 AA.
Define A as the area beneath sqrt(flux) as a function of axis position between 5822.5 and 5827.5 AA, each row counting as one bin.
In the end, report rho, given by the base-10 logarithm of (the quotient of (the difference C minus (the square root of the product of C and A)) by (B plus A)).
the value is -2.20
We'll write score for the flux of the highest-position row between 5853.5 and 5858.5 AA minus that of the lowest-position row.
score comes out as -1.2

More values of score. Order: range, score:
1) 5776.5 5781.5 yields -0.2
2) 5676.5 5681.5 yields -0.1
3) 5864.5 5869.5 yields 0.1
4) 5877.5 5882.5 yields -0.4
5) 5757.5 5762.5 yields -1.2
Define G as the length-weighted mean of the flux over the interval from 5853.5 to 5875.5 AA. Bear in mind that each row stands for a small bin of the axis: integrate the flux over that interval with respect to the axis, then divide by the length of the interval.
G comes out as 14.3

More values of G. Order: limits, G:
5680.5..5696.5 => 14.0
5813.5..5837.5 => 15.5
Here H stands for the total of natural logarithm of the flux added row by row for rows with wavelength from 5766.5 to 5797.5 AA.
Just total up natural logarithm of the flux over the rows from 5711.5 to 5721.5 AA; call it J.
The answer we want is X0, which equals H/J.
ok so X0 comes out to 3.1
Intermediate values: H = 84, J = 27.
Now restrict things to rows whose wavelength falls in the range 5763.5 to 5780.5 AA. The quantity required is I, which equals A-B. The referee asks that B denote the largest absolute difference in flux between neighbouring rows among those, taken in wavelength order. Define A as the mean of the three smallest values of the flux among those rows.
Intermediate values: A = 14.7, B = 0.39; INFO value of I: 14.3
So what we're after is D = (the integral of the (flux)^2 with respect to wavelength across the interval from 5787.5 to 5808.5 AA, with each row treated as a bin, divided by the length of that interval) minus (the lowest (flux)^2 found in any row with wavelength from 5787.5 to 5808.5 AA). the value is 19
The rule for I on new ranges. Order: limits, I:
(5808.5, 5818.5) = 15.1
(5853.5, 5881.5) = 13.1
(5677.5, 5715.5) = 12.5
